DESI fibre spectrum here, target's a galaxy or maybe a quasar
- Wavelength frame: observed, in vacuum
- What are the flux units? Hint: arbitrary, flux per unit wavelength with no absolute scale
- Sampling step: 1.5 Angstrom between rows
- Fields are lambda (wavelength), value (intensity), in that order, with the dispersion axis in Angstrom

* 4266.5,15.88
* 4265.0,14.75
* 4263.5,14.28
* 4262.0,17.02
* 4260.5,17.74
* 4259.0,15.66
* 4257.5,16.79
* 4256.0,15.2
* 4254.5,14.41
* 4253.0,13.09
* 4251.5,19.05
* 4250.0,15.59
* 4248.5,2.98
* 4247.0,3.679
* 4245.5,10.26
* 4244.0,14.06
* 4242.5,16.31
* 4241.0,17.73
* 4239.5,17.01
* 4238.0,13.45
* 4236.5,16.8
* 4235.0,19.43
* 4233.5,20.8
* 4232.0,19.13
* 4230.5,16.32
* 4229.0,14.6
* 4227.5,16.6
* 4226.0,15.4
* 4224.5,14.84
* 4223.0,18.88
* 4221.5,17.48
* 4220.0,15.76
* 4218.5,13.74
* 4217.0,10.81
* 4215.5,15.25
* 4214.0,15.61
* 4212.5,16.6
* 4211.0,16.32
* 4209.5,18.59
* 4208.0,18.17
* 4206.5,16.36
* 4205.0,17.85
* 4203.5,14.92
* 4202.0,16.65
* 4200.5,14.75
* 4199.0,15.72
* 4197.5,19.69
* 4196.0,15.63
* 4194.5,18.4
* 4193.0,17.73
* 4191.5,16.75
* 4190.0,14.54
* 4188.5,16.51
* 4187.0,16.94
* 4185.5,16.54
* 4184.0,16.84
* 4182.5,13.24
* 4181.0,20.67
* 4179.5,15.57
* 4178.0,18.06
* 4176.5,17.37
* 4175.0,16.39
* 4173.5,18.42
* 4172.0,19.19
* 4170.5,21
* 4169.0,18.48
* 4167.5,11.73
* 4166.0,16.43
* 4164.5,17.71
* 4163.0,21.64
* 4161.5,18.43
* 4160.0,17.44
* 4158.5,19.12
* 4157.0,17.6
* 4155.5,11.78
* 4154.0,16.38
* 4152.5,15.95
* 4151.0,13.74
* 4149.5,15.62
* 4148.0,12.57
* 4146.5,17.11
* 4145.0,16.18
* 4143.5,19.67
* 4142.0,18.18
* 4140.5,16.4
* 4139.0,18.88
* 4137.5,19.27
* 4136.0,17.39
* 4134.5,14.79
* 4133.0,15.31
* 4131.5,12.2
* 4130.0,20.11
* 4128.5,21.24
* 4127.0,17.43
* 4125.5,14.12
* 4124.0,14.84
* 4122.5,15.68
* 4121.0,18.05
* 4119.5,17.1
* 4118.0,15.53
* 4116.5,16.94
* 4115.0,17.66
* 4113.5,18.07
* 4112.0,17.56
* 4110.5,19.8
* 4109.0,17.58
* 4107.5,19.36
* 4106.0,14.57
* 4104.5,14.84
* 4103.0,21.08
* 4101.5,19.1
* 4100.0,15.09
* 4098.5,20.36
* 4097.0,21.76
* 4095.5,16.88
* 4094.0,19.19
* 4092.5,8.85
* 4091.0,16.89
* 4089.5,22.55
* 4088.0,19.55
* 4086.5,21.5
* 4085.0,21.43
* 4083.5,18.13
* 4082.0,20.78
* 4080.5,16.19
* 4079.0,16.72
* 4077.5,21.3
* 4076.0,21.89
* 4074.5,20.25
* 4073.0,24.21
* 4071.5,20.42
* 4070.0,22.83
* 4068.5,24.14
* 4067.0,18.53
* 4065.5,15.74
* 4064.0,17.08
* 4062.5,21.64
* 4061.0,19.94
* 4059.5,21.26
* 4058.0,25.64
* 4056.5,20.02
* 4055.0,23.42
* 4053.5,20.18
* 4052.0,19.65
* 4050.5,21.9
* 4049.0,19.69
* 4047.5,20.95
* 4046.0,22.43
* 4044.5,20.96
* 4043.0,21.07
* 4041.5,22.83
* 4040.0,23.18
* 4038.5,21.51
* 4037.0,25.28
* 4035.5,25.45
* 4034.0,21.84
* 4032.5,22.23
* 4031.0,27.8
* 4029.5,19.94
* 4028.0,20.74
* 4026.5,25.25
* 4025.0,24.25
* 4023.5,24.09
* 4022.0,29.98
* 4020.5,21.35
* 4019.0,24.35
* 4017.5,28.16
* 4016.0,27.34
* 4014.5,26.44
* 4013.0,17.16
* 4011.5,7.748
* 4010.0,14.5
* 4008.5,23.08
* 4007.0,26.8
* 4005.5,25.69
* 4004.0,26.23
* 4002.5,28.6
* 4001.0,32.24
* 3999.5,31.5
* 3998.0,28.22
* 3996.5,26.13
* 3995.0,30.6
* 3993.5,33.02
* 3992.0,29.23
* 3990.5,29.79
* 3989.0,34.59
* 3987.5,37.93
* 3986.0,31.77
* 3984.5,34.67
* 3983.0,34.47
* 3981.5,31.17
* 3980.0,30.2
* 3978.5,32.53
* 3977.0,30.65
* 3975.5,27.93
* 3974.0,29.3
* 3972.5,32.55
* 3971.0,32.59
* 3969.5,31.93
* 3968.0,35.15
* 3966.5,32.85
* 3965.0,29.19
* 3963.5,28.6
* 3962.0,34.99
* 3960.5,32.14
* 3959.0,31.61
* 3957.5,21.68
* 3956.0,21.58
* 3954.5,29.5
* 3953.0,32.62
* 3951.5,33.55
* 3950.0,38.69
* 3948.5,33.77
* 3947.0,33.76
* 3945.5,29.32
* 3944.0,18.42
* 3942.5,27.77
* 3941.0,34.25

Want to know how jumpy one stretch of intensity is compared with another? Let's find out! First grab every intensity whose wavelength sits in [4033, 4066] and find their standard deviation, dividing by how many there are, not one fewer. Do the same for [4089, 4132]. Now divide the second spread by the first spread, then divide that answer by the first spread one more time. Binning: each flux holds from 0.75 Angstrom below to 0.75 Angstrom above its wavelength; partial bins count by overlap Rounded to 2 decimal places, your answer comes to 0.53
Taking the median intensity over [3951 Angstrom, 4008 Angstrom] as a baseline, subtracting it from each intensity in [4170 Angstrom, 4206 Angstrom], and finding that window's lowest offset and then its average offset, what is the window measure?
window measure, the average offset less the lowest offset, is 3.8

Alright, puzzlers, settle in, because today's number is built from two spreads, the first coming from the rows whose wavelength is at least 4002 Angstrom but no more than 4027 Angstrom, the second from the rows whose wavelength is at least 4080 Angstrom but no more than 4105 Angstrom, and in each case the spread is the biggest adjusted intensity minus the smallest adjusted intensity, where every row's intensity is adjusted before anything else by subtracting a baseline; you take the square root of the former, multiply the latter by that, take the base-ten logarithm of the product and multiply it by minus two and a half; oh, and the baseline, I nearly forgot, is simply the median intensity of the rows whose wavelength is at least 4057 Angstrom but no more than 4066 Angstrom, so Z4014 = -4.5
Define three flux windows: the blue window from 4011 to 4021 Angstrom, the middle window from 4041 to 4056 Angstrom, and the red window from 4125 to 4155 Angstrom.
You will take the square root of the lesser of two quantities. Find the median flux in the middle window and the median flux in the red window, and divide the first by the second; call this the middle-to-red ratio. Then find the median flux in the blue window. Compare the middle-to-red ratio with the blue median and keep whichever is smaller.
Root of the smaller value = 1.13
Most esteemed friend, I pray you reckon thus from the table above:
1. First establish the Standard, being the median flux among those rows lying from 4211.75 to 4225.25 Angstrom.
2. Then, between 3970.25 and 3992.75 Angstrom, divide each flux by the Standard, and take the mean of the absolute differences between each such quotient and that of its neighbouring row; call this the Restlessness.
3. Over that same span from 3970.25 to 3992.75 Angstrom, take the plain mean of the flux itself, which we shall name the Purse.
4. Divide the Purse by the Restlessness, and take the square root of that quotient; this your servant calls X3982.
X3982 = 14.4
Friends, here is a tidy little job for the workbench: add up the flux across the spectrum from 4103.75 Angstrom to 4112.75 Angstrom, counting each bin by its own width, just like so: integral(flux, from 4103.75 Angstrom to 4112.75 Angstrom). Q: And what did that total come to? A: 156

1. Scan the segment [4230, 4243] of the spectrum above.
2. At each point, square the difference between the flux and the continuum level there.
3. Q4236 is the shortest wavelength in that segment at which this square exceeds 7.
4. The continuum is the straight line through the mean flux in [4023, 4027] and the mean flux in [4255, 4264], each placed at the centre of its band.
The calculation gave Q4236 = 4233.5 Angstrom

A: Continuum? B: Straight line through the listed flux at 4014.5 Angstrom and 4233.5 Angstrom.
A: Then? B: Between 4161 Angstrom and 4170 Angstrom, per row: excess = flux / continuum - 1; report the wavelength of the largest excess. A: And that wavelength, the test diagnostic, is 4163.0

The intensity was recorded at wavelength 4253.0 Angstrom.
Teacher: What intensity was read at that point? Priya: 13.09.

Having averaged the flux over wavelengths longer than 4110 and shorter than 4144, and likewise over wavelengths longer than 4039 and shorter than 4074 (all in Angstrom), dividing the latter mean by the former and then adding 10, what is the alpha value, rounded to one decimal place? 11.2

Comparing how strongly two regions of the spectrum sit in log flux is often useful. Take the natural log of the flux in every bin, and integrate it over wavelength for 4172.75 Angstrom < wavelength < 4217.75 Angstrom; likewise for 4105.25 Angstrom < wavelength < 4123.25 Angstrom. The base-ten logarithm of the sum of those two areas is 2.25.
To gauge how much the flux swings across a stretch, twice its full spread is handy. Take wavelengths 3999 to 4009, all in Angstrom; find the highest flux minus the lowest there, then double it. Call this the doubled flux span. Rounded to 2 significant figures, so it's 18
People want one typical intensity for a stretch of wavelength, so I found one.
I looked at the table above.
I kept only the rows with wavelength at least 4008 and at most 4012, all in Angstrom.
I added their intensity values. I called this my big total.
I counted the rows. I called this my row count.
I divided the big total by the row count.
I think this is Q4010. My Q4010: 15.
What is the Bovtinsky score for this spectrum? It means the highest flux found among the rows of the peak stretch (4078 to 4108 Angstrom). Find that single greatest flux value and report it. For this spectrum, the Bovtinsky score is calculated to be 22.55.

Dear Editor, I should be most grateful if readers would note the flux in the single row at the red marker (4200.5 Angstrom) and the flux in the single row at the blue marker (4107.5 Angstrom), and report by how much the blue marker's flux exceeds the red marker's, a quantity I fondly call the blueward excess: 4.6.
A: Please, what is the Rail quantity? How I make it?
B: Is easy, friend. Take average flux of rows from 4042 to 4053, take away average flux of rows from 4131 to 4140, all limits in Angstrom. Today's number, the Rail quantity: 4.6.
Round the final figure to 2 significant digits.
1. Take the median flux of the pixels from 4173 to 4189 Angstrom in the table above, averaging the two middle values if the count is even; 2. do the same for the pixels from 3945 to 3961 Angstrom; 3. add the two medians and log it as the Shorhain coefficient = 49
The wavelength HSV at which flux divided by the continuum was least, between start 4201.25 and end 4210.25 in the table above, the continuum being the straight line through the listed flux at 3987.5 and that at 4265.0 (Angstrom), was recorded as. 4203.5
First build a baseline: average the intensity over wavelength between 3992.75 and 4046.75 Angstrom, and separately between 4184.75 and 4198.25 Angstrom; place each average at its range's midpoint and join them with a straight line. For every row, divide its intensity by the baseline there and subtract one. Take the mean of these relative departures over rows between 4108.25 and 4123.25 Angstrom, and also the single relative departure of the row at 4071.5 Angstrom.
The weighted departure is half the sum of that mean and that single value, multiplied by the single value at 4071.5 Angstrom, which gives 0.0086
